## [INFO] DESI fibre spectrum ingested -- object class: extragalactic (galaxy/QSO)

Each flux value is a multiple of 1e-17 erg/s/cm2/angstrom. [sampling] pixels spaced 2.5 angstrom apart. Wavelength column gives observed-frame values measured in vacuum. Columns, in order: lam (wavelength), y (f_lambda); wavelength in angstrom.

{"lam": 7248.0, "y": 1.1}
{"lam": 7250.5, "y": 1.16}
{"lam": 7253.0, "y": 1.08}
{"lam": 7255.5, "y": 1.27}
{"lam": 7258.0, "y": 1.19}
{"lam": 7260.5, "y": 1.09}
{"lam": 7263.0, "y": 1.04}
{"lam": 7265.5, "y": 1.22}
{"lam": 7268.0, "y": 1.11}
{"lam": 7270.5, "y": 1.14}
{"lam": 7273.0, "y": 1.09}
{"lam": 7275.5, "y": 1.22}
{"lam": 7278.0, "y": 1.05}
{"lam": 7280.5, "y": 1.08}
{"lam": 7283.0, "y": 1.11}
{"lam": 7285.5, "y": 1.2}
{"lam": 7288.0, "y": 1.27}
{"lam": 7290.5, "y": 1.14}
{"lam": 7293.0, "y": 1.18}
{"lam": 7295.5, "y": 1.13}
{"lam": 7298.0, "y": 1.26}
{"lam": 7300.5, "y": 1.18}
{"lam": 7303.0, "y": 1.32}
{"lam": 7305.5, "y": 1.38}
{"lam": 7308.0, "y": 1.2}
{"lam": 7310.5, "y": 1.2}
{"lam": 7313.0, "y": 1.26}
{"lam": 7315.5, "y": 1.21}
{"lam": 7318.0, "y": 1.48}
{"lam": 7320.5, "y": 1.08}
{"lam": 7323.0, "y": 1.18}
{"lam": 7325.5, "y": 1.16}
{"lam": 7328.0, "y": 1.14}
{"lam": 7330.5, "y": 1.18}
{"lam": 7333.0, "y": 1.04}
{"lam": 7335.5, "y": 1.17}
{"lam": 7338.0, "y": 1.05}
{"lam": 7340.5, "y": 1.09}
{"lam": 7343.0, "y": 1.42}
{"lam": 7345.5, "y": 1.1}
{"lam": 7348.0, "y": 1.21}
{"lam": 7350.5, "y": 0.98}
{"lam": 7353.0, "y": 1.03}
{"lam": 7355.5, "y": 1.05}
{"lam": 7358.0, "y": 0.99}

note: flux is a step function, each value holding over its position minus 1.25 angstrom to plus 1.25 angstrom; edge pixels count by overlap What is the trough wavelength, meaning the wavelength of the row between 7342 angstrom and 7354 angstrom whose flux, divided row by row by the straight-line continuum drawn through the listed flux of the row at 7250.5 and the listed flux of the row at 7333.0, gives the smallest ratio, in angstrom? 7350.5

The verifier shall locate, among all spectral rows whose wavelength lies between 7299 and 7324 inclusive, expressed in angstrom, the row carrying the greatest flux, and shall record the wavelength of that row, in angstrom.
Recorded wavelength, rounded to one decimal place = 7318.0 angstrom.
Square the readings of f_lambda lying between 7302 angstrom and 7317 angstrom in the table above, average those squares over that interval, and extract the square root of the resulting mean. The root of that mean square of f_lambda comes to 1.26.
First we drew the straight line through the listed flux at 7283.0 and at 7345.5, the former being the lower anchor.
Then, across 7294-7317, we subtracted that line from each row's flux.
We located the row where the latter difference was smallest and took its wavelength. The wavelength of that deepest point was 7295.5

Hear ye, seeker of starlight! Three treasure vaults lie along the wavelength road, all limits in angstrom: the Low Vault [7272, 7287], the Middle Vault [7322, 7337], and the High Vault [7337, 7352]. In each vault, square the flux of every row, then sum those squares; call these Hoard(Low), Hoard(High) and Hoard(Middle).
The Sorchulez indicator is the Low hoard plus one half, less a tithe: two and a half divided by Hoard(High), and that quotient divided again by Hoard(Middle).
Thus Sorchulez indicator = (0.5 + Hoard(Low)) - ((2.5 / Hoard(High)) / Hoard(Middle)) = 8.1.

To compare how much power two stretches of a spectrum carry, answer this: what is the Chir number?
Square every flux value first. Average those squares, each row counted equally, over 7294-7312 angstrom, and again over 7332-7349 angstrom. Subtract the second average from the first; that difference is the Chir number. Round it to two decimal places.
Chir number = 0.19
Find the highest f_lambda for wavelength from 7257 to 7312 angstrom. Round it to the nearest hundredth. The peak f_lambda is 1.38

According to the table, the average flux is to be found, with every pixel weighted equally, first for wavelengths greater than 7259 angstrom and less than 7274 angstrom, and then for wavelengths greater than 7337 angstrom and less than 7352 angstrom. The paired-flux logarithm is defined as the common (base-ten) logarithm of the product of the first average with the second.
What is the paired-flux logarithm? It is 0.105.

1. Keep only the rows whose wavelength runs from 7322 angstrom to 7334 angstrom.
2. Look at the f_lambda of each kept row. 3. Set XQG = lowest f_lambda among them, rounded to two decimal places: 1.04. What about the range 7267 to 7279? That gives 1.05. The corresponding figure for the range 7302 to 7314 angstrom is 1.20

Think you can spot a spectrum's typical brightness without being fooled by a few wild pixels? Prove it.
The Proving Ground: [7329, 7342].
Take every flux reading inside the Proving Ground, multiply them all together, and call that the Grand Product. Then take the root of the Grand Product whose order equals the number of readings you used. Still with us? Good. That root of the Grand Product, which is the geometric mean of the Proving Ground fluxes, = 1.10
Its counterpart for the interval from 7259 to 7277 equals 1.13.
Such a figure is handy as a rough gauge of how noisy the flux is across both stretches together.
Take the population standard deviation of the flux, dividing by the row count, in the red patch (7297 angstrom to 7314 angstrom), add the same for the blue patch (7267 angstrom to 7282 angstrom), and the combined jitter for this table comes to 0.12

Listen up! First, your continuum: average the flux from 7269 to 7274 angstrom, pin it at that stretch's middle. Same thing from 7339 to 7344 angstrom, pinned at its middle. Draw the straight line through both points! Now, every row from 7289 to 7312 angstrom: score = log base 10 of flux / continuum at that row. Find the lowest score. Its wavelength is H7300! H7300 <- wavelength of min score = 7295.5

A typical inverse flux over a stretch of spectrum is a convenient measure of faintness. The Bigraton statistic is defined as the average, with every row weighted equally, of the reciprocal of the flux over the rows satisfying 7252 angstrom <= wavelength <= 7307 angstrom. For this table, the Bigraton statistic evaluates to 0.859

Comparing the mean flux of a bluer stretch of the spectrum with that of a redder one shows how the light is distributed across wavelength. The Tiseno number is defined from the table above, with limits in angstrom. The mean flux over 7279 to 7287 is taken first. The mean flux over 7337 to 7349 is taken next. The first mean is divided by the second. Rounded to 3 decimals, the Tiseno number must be 0.963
